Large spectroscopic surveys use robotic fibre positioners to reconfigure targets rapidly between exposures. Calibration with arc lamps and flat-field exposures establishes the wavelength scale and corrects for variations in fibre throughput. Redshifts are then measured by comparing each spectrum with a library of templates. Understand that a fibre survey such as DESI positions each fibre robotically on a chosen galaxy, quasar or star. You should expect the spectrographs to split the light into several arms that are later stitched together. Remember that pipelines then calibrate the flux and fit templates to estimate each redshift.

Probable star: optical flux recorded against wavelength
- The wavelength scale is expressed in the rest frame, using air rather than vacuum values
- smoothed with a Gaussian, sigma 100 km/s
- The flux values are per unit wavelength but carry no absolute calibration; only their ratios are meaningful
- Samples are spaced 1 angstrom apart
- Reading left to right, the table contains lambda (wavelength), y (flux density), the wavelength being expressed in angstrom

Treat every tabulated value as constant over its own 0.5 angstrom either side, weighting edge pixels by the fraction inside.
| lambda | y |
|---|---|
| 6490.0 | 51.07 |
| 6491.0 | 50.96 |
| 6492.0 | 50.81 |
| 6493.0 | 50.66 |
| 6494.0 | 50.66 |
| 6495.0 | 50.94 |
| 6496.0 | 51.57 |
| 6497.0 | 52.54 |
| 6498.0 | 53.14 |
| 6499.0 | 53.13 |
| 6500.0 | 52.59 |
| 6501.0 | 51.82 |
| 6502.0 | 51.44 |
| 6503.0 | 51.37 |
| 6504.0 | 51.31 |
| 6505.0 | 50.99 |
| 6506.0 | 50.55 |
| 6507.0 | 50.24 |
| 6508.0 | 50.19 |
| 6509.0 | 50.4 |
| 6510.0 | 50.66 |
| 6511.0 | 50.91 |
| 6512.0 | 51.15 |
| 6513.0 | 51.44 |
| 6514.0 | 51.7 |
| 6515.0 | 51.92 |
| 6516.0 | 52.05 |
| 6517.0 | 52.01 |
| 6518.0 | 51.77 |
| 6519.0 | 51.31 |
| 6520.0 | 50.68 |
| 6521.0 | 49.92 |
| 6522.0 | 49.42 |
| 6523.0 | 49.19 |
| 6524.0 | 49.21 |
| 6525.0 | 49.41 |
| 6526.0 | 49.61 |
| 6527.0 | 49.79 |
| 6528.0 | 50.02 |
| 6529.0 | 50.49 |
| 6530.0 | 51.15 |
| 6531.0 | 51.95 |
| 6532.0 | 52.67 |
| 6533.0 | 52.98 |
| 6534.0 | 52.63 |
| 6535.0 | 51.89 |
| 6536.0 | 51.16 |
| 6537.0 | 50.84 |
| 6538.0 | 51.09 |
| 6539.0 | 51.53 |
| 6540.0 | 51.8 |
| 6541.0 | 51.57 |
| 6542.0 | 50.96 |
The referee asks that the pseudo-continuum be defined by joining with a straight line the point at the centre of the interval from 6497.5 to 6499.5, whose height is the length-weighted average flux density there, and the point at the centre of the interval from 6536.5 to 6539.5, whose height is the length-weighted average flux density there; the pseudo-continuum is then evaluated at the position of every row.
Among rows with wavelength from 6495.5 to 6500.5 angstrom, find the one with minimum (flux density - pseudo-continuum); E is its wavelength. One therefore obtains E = 6496.0 angstrom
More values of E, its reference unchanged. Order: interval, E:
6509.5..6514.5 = 6510.0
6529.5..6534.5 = 6530.0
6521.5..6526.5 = 6523.0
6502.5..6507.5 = 6507.0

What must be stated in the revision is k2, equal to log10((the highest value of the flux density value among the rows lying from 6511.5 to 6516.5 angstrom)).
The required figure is 1.72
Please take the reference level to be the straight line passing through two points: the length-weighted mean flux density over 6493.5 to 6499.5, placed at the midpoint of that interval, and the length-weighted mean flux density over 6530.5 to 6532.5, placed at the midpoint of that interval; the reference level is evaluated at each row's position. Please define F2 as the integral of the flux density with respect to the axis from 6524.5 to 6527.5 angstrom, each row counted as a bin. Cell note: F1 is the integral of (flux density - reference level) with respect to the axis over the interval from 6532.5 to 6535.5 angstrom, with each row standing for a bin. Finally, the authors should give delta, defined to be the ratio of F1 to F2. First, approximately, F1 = 0.5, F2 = 148.8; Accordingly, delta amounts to 0.003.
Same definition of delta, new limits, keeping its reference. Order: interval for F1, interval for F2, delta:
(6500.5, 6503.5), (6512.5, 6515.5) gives -0.010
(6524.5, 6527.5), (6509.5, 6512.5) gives -0.052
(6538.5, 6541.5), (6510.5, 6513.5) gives -0.015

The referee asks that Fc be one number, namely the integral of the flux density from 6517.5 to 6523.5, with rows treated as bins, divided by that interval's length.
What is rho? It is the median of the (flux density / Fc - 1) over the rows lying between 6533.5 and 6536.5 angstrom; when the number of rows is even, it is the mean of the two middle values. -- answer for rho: 0.030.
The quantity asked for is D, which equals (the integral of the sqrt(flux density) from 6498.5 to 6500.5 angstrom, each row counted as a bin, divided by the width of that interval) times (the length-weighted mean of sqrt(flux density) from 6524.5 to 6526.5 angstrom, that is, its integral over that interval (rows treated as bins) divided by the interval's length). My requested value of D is 51.16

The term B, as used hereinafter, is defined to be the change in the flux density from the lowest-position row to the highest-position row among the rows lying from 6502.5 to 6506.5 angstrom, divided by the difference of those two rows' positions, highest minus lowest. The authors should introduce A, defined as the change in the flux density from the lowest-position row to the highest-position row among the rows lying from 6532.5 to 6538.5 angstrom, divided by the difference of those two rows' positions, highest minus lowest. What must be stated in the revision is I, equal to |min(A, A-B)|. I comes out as 0.4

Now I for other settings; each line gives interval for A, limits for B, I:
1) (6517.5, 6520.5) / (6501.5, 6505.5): 0.5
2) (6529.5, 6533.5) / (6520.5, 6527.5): 0.6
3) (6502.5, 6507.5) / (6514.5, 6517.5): 0.3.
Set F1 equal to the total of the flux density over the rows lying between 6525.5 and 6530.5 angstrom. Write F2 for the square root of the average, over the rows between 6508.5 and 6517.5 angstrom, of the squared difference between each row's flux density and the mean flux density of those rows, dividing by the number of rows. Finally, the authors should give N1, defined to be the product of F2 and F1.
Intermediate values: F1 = 251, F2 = 0.58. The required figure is 145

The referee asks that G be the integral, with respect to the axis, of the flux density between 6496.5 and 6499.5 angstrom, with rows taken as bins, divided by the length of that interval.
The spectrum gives 52.9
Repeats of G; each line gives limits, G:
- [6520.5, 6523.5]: 49.5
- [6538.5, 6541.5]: 51.6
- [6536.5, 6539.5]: 51.2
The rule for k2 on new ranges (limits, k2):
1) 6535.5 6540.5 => 1.71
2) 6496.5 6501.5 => 1.73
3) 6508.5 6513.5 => 1.71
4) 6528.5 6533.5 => 1.72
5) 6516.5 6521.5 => 1.72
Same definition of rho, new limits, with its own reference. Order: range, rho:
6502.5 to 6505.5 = 0.018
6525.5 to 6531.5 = -0.003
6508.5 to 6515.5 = 0.015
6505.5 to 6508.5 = -0.003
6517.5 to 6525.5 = -0.014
